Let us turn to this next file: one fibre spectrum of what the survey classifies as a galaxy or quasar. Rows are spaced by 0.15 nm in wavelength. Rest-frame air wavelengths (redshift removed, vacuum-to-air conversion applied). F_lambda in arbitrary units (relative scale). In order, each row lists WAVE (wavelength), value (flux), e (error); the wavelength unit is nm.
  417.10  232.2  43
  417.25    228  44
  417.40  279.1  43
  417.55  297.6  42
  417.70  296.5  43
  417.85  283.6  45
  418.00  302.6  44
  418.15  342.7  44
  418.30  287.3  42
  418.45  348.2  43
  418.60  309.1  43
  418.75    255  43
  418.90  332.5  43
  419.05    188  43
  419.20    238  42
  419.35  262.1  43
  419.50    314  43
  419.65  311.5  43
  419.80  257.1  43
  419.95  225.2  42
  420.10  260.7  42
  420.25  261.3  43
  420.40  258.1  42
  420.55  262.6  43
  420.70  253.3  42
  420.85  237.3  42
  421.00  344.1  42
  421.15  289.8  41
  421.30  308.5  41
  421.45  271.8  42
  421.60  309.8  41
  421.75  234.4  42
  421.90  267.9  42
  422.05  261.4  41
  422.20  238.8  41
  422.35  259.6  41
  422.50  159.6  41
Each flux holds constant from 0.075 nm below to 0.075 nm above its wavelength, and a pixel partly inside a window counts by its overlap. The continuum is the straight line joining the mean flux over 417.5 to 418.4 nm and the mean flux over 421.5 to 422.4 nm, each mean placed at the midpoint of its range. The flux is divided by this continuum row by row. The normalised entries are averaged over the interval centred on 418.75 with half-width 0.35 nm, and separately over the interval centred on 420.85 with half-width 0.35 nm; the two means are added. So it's 1.99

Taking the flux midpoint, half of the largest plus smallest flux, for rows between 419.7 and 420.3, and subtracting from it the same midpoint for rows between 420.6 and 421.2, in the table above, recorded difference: -47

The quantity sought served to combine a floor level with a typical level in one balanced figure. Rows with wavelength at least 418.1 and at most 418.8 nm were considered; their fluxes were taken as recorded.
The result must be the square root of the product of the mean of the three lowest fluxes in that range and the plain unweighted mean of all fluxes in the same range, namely 296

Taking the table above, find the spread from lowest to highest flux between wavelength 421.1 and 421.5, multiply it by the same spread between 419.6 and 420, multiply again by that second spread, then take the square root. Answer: 523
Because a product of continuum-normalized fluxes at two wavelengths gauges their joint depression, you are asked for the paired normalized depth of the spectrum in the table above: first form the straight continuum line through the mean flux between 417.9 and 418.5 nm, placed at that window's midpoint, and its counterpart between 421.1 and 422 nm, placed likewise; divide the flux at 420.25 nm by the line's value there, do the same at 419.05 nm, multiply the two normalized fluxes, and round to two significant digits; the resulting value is 0.54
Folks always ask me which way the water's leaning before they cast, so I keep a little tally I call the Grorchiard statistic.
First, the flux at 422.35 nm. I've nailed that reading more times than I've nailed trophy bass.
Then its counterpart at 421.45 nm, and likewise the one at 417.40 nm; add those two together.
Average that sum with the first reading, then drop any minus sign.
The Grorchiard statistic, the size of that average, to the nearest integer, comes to 405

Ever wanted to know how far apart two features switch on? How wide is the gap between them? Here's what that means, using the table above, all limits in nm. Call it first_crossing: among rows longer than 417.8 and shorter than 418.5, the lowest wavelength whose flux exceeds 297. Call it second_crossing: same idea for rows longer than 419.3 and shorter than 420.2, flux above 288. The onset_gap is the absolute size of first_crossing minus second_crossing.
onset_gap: 1.50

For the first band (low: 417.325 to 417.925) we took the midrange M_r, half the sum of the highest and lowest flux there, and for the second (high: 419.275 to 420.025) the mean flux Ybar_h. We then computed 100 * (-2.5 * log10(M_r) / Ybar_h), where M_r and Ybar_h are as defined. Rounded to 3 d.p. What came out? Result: -2.245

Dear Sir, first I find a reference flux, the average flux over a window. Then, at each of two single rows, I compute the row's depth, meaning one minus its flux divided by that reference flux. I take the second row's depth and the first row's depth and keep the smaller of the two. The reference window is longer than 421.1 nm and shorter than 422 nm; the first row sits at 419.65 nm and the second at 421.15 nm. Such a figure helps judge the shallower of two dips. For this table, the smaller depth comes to -0.11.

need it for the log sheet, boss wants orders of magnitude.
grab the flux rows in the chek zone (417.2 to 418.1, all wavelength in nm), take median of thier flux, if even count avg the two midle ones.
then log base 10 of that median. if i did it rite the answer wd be 2.46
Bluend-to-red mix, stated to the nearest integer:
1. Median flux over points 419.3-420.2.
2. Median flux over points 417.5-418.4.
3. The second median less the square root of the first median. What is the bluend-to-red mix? 281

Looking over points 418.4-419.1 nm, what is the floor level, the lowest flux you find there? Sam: 188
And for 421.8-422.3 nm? 238.8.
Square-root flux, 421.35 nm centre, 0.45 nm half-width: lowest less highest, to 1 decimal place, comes -3.2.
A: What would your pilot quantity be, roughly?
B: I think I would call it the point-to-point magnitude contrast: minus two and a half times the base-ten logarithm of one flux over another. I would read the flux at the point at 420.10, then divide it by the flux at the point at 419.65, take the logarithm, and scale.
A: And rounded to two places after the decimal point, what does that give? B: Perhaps 0.19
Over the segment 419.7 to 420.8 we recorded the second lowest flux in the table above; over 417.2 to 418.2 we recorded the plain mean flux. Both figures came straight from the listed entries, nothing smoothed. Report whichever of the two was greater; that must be 290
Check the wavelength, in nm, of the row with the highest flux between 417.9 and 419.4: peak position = 418.45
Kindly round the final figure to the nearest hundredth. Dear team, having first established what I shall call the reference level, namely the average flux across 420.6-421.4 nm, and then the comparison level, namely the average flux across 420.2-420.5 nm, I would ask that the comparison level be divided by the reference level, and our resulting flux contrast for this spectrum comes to 0.91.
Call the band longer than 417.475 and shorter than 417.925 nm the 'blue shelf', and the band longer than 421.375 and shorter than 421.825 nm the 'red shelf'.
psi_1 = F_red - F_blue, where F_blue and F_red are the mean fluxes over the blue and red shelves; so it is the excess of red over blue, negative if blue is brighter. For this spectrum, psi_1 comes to -21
